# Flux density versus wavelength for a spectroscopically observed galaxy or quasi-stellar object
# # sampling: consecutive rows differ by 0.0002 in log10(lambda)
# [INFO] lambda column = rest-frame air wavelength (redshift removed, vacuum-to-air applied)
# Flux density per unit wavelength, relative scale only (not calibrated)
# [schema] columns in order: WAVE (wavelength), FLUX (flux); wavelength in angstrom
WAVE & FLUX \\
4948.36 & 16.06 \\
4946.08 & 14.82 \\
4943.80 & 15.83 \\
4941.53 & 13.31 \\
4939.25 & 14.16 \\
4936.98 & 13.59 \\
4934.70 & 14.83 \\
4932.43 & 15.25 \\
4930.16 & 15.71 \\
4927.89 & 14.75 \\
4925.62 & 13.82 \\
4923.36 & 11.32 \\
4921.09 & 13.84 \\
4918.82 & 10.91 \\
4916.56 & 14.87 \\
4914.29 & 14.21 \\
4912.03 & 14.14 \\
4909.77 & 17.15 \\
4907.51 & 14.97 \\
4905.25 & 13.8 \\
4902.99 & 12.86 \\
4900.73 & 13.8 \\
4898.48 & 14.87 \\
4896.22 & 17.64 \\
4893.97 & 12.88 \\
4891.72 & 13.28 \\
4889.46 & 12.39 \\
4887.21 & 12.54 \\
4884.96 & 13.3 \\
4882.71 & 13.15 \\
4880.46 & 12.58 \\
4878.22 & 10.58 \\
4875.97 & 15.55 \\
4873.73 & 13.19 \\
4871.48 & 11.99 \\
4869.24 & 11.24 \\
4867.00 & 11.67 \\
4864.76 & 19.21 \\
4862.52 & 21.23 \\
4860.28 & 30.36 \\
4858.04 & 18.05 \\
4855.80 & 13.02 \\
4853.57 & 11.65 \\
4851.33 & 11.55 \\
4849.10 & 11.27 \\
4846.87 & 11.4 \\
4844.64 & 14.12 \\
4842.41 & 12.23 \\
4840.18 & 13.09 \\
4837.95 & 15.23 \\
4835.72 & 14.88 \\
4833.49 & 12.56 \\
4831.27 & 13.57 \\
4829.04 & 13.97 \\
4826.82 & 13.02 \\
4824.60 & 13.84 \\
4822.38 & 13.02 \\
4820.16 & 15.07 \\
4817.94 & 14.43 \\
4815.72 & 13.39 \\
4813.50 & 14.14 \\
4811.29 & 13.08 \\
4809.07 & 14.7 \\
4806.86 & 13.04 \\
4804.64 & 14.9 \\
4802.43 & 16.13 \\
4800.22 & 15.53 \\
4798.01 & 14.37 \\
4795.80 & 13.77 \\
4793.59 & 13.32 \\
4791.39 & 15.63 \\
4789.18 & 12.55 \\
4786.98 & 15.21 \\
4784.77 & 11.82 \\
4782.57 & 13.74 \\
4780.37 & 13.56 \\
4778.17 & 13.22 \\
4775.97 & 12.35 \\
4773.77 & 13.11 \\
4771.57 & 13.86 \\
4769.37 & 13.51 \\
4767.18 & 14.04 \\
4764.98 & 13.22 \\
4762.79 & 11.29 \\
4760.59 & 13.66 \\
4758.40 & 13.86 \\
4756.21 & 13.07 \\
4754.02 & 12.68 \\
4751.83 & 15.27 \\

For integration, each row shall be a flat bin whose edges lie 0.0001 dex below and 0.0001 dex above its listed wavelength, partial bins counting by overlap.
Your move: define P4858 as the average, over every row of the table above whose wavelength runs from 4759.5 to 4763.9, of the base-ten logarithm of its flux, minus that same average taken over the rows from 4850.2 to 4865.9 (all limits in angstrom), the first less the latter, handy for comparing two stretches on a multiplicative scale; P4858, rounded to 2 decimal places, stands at -0.13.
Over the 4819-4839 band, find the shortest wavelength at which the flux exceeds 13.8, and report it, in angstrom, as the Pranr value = 4820.16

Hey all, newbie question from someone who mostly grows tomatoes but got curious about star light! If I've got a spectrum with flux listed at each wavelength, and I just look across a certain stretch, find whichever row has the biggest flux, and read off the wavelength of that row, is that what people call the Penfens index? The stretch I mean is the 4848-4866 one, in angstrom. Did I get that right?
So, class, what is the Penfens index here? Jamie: 4860.28 angstrom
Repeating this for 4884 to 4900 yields 4896.22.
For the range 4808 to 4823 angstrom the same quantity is 4820.16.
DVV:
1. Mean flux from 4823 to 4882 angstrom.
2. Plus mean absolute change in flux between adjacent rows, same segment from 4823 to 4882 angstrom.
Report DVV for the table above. 16.8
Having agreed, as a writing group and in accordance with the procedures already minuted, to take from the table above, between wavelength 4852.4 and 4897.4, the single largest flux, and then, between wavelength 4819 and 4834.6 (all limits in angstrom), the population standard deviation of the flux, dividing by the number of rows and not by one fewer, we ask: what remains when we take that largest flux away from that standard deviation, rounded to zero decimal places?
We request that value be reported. -30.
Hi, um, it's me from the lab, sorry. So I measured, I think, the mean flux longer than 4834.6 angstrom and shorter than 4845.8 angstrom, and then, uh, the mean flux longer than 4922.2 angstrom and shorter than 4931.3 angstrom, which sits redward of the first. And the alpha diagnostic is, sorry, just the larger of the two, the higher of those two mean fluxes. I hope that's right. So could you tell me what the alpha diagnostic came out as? 13.9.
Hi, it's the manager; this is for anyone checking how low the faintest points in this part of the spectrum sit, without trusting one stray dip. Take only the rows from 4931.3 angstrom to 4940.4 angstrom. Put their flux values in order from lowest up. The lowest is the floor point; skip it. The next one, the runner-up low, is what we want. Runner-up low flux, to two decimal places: 14.16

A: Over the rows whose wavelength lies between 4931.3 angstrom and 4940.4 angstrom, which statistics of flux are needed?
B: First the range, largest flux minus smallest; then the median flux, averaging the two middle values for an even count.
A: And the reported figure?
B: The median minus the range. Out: 13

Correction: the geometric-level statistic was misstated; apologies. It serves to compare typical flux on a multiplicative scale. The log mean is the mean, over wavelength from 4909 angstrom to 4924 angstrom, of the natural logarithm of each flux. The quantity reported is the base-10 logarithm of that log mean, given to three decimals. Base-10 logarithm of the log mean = 0.417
